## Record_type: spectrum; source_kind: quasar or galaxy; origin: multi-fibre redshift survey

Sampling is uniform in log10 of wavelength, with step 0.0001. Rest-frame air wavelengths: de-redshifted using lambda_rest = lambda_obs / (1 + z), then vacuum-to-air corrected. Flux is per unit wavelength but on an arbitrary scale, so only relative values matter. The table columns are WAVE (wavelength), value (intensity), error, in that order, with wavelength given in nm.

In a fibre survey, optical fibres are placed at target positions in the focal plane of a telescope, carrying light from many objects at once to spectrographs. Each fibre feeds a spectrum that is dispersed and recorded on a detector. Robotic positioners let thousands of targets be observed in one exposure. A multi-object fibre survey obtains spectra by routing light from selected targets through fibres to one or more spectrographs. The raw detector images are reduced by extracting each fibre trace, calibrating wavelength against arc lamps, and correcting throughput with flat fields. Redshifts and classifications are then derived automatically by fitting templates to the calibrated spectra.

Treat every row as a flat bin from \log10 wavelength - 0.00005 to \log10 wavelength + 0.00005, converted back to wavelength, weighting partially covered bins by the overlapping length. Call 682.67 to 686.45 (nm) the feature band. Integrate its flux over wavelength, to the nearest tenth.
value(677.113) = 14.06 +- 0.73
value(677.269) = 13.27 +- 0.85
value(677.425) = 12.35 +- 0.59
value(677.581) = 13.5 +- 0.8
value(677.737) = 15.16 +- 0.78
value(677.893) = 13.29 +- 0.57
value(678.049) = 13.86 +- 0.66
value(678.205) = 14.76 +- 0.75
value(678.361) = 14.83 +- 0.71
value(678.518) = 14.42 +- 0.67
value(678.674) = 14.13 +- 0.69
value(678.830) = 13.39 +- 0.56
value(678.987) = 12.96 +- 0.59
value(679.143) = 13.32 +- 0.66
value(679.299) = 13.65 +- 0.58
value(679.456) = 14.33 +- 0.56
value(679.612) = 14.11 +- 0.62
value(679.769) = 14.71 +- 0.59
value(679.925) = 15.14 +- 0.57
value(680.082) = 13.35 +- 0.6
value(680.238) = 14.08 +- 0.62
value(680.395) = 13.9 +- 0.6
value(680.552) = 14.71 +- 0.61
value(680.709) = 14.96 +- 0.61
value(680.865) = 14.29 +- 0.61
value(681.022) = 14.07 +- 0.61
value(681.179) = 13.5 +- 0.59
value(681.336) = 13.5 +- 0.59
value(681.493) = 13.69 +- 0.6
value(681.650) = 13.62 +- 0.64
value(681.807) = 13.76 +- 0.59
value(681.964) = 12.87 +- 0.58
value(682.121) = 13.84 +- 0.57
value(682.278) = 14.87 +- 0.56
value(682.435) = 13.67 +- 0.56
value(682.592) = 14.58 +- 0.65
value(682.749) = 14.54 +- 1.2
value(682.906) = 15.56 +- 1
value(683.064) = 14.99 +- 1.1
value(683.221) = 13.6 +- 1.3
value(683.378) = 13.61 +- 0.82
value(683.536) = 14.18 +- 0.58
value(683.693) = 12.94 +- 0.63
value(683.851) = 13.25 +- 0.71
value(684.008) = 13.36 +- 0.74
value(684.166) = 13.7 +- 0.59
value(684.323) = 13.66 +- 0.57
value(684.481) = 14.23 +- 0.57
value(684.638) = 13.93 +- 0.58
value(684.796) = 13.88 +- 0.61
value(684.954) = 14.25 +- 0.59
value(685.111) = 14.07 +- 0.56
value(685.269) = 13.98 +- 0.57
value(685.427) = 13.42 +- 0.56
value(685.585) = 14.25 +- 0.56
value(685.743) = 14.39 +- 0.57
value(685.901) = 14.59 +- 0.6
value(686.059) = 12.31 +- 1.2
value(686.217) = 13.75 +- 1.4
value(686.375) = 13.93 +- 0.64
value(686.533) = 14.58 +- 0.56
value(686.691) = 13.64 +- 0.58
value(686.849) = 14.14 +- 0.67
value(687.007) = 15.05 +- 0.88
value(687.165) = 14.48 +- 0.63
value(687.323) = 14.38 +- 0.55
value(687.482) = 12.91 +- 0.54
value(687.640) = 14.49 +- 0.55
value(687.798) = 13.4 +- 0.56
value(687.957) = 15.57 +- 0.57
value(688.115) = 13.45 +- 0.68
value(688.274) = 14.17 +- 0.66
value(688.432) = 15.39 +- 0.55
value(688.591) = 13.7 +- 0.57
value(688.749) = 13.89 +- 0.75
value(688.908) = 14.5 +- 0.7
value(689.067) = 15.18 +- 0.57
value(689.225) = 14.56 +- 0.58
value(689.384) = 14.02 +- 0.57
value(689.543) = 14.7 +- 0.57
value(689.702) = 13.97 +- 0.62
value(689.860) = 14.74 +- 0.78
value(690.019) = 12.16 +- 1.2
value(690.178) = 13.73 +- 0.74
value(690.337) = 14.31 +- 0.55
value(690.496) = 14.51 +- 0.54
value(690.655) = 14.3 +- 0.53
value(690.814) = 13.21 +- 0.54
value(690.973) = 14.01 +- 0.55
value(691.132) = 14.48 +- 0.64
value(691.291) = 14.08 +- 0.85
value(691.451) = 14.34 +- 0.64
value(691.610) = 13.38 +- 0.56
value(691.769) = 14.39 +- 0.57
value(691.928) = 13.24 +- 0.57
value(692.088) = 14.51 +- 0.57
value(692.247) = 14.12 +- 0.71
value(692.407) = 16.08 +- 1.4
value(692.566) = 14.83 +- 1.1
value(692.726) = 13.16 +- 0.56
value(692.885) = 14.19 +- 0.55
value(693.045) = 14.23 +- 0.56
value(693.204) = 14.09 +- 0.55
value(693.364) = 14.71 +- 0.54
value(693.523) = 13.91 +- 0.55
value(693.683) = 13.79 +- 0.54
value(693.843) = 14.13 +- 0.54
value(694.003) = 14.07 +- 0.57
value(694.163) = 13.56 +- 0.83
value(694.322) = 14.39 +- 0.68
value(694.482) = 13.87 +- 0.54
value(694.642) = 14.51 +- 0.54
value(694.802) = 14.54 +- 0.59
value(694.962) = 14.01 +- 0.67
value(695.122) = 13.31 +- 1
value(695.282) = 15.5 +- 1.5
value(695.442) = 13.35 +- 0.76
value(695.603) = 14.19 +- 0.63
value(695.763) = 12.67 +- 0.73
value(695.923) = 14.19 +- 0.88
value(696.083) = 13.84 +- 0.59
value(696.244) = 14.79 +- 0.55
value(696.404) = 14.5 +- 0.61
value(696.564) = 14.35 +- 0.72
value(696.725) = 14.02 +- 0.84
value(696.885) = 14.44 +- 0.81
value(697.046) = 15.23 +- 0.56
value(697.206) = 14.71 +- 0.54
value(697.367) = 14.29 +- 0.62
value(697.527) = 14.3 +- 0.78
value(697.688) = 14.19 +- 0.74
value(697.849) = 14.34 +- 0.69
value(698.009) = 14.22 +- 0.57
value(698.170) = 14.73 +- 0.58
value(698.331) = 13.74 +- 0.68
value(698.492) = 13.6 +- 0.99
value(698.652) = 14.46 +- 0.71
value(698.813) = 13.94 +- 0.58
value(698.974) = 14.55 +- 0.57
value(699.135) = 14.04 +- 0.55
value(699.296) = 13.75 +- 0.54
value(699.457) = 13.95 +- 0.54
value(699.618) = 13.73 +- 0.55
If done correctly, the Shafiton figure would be 52.7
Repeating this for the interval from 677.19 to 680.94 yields 52.6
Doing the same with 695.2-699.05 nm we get 54.9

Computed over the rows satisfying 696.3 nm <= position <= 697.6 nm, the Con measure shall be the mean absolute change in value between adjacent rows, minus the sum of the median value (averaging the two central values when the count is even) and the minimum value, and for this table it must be -28.0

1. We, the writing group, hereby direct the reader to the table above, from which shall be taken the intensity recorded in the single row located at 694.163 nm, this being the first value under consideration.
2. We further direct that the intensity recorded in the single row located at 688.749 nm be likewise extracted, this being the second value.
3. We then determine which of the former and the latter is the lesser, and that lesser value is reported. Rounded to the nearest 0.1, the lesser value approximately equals 13.6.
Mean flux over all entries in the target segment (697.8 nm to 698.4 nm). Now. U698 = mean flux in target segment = 14.3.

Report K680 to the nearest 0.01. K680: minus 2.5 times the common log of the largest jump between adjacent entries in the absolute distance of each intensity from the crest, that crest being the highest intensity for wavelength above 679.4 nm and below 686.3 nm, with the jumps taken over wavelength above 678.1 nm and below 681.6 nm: -0.63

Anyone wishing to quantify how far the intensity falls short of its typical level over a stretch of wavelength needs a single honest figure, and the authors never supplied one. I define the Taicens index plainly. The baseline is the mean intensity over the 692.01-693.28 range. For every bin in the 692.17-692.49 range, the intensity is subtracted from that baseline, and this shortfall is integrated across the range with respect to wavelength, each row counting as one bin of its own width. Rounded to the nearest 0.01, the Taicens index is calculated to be -0.22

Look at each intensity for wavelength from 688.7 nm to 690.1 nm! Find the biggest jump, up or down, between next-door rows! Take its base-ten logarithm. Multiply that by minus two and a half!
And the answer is -1.0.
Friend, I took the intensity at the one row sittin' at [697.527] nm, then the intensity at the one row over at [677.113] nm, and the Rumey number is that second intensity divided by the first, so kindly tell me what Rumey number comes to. 0.98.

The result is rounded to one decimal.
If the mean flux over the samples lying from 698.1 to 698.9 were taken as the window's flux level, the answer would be 14.1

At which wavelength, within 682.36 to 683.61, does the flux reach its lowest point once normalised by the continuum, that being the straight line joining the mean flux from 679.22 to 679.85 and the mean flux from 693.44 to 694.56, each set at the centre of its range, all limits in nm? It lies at 683.221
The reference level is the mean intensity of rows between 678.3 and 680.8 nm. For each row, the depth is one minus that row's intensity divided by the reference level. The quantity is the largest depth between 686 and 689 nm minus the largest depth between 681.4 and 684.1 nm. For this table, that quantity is 0.040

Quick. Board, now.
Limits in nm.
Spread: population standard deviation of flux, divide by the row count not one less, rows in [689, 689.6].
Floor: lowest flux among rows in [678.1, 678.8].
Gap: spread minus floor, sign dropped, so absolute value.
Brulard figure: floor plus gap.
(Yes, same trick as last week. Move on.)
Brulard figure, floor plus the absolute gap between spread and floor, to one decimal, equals 27.8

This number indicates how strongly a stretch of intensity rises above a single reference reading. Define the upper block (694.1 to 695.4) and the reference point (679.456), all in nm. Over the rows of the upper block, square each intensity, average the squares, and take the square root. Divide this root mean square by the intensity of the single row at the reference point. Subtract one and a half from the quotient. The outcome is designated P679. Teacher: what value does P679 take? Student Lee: -0.51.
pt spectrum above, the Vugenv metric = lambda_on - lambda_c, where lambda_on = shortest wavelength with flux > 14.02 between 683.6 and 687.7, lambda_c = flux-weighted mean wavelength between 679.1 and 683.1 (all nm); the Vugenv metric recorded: 3.37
